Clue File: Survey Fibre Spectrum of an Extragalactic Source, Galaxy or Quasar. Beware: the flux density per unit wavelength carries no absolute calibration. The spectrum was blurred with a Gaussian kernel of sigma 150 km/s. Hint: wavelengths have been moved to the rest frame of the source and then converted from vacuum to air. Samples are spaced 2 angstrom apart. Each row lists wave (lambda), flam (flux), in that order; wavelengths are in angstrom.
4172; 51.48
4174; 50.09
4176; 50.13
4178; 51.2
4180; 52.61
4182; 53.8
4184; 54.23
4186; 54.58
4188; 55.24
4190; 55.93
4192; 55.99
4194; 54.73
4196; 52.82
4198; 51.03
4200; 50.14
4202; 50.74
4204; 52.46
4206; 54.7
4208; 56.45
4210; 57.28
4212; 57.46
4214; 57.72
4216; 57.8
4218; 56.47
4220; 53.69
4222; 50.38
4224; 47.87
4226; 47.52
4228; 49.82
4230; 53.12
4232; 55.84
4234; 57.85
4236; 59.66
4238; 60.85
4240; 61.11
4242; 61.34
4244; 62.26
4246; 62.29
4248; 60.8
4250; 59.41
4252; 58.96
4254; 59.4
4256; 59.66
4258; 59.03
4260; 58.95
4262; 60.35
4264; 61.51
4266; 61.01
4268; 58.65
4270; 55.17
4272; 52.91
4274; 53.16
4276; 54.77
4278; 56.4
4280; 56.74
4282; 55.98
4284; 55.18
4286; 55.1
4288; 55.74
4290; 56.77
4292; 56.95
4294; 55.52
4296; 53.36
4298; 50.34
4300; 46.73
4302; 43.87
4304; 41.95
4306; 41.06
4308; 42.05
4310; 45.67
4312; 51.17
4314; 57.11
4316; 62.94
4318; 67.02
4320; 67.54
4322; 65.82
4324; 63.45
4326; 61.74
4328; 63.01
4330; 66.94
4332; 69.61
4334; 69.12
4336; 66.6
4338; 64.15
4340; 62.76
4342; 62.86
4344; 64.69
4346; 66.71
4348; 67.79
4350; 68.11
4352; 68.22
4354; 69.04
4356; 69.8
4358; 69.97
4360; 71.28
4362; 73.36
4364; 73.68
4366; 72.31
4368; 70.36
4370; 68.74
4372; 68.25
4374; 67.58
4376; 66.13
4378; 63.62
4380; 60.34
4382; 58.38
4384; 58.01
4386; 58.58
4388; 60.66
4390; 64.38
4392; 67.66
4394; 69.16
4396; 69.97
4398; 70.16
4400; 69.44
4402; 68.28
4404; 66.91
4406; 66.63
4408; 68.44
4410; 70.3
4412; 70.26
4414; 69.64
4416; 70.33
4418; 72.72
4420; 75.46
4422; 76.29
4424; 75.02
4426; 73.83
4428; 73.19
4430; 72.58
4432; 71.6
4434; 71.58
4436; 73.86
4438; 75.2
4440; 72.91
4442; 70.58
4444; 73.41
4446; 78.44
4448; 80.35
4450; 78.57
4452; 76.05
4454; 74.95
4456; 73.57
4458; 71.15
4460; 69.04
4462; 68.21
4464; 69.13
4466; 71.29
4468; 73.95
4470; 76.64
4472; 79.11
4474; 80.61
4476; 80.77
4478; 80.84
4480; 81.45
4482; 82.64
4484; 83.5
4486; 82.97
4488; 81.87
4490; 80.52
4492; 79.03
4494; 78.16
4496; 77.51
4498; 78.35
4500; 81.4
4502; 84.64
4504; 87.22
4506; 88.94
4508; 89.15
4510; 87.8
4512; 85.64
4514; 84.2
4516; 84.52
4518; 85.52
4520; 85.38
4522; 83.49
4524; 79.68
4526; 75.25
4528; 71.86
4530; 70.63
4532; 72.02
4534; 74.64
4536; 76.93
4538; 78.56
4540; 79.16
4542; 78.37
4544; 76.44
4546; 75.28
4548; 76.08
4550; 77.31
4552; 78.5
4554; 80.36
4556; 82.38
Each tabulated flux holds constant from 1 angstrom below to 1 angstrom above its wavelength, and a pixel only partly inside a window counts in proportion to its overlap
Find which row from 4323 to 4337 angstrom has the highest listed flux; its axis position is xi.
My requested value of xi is 4332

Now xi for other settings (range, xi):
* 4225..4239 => 4238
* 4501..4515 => 4508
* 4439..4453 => 4448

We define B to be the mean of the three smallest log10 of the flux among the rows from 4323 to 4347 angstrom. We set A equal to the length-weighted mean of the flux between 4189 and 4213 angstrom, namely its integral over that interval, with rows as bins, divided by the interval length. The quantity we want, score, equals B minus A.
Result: -52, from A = 54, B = 1.80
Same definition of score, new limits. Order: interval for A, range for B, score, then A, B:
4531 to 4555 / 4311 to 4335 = -75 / 77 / 1.75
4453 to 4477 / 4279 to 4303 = -72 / 74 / 1.67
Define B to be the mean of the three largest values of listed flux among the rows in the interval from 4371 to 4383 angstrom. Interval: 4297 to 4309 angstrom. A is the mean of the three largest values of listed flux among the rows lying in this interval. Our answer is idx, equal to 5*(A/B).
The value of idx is 3.5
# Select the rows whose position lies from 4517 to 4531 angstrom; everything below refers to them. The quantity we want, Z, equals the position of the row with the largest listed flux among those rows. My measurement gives 4518 angstrom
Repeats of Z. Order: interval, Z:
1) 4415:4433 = 4422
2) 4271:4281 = 4280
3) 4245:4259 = 4246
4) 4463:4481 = 4480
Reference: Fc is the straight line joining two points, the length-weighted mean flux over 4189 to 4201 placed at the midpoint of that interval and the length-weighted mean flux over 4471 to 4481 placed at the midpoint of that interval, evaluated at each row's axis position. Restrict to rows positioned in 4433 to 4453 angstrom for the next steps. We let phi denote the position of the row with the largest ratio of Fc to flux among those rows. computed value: 4442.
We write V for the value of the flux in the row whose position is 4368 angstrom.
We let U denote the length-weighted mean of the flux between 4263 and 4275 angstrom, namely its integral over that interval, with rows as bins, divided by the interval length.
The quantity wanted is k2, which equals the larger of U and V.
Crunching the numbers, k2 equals 70.4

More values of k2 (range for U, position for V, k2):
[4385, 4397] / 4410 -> 70.3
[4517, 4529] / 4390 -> 80.2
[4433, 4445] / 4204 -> 72.9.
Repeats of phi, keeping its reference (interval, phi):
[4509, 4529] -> 4528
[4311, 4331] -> 4312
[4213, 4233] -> 4226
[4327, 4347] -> 4342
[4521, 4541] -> 4530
